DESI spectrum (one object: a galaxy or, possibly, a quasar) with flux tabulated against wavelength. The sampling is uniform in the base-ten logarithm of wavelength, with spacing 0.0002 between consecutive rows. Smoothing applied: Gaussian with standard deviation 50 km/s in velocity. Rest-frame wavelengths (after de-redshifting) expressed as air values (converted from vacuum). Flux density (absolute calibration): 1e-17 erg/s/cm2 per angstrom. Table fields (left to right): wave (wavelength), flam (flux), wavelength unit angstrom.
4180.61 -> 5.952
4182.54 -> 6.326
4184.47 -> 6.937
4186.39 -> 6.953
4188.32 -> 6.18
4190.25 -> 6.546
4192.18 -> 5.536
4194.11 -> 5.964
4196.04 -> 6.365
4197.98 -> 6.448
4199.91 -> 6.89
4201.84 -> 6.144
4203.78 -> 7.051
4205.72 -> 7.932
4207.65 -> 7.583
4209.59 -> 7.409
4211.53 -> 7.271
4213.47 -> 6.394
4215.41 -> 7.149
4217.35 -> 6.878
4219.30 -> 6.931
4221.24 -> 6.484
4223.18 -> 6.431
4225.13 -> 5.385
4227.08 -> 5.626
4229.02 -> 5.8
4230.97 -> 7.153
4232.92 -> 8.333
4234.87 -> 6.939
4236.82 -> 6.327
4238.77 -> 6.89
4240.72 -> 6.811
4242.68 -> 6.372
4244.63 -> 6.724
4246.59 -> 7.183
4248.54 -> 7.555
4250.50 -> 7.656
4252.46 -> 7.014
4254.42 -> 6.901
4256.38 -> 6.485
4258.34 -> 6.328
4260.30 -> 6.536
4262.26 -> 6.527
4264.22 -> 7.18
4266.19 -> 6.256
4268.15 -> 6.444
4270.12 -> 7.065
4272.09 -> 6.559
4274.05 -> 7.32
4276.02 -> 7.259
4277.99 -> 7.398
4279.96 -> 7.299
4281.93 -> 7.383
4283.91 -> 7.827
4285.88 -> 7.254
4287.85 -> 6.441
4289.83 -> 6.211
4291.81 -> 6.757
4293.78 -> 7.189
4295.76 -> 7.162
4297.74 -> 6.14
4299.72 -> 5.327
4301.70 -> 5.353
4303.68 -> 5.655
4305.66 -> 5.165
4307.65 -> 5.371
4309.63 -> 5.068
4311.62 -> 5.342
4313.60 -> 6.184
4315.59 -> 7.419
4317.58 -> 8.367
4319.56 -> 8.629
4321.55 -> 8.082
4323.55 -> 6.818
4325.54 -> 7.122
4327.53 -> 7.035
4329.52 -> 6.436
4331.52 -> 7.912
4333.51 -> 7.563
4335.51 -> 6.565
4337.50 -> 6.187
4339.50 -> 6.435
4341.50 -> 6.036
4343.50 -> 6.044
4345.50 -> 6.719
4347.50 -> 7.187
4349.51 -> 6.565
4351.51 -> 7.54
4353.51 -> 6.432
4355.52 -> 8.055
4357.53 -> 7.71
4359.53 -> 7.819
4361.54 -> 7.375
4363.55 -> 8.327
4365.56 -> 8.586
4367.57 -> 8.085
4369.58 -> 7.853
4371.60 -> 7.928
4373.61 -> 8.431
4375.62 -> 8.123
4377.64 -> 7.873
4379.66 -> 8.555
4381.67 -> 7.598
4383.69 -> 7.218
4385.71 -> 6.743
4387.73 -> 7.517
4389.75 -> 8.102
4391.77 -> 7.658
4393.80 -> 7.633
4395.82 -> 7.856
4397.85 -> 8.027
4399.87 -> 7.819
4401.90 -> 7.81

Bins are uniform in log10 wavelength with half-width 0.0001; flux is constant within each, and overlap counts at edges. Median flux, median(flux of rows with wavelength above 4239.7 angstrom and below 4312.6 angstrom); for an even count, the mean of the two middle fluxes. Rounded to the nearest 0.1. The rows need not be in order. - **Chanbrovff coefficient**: 6.7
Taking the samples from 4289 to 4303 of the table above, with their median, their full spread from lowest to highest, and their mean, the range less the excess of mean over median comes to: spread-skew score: 1.8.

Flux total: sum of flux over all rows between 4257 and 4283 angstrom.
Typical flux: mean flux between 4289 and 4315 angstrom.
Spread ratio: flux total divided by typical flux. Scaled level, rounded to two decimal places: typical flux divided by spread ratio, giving 0.39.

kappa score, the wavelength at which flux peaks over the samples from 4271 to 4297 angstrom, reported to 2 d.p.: 4283.91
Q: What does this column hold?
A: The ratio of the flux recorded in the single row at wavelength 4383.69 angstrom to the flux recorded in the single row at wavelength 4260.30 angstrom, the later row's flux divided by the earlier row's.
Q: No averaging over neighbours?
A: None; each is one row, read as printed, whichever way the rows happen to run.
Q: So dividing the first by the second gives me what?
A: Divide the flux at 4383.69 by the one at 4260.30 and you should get 1.10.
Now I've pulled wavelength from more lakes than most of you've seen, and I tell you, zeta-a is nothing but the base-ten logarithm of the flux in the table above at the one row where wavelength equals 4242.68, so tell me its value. 0.80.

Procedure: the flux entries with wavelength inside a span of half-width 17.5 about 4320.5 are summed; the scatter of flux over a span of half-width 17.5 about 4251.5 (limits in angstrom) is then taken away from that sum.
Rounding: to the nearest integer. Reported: 121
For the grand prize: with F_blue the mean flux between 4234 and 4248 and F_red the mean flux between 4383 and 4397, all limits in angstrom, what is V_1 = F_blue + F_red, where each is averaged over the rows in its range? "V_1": 14.3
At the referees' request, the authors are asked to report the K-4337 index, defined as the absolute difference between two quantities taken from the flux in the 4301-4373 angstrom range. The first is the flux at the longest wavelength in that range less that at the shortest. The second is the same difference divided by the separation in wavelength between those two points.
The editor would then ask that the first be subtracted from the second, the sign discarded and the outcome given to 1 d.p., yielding 2.5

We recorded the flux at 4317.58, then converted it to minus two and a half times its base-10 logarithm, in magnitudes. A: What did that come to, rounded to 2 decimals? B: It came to -2.31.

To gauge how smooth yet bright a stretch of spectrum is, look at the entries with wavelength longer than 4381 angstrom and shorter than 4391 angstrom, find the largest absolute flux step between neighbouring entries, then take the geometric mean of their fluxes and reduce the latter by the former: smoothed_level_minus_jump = 6.6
